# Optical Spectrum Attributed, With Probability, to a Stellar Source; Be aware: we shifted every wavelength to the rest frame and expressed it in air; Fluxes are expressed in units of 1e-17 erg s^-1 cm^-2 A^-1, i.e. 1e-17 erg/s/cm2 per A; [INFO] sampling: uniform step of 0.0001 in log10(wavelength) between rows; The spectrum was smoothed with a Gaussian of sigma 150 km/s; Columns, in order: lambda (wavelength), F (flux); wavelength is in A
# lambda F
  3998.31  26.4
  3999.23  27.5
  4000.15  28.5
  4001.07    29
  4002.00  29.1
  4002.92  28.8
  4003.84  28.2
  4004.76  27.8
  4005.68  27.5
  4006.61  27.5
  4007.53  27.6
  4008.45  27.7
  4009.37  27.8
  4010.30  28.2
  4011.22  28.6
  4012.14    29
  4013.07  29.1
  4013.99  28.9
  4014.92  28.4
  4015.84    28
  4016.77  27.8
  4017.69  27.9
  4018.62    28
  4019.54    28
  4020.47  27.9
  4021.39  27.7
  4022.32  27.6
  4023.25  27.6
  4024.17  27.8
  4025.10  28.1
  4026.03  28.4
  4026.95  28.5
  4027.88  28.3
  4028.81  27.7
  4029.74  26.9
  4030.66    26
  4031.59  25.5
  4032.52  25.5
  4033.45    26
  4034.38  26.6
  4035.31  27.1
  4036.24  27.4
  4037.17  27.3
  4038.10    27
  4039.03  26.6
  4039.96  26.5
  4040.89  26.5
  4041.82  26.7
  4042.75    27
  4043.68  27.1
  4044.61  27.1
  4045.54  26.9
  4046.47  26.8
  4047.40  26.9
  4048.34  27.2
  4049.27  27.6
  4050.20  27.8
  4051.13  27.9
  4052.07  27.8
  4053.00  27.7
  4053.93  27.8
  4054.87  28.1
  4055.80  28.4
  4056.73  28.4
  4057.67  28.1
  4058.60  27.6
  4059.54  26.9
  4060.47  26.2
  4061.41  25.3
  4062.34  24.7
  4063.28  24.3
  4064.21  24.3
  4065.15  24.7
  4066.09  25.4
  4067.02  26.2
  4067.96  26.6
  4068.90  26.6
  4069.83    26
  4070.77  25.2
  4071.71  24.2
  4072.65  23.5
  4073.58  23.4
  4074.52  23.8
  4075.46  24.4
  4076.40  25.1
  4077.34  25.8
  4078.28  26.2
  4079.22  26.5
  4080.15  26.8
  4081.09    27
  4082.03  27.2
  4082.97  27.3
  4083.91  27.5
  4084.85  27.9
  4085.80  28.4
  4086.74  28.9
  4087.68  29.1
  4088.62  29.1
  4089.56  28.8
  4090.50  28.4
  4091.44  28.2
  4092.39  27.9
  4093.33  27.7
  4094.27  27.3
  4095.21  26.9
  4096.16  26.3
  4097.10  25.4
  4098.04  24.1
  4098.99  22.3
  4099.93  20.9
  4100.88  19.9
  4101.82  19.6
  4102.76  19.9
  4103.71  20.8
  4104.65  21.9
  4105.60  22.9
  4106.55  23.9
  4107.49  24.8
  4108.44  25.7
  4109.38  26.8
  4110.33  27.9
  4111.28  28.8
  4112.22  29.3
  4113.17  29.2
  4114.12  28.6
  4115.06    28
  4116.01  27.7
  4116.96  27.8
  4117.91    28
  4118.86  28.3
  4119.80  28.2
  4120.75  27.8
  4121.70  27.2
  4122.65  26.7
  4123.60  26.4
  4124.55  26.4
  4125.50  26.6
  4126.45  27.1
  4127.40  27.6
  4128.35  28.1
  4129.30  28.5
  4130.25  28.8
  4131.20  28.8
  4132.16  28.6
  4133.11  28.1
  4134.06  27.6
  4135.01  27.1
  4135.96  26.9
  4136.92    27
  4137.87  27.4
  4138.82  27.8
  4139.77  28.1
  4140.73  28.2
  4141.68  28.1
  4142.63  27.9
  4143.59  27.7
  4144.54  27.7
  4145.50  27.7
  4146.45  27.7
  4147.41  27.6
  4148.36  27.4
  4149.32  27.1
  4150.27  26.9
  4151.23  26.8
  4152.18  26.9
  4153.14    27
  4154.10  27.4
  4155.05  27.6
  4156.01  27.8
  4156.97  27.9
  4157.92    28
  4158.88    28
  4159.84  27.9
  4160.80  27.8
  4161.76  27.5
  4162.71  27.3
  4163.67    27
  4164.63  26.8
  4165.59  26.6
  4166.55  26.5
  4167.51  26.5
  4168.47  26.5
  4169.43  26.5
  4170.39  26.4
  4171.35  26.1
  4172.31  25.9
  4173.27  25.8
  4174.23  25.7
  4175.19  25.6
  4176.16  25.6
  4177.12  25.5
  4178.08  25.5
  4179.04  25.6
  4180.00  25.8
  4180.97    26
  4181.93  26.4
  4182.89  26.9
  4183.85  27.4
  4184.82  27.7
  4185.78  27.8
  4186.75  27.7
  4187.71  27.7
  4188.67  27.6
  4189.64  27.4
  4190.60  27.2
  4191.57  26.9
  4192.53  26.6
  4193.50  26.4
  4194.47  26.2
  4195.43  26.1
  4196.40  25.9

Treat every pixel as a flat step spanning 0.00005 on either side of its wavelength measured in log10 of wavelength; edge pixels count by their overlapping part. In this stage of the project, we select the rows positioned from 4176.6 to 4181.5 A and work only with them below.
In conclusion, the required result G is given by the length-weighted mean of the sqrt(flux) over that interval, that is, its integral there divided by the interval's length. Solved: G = 5.07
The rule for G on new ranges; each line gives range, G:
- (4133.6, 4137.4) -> 5.21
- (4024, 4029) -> 5.30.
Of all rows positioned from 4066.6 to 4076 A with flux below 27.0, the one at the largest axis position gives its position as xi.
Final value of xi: 4075.46 A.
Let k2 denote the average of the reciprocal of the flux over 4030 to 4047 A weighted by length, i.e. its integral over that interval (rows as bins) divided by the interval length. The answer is 0.0376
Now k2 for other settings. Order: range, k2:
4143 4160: 0.0364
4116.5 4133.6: 0.0361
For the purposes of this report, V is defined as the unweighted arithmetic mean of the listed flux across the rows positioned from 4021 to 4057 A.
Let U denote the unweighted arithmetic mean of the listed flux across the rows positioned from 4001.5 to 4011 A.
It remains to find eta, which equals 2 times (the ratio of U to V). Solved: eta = 2.05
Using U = 28.0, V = 27.3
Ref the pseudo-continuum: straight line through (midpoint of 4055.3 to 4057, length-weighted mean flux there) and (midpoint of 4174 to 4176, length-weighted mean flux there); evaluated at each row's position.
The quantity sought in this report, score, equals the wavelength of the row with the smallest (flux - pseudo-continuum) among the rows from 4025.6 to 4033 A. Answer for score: 4031.59 A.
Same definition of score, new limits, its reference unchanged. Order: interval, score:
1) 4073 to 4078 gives 4073.58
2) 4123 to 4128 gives 4123.60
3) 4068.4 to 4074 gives 4073.58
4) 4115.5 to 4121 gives 4116.01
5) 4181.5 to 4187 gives 4181.93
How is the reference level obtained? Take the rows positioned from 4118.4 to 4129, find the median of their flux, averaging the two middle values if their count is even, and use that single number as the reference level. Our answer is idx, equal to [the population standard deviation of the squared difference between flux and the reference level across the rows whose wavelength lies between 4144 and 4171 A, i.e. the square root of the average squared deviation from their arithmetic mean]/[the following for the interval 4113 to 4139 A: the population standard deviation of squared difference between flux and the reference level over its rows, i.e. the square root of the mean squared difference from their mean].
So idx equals 0.2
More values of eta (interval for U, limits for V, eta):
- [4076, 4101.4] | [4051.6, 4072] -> 2.01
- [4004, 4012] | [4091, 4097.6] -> 2.05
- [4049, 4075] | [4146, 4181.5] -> 1.96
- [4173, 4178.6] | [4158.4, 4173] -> 1.91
